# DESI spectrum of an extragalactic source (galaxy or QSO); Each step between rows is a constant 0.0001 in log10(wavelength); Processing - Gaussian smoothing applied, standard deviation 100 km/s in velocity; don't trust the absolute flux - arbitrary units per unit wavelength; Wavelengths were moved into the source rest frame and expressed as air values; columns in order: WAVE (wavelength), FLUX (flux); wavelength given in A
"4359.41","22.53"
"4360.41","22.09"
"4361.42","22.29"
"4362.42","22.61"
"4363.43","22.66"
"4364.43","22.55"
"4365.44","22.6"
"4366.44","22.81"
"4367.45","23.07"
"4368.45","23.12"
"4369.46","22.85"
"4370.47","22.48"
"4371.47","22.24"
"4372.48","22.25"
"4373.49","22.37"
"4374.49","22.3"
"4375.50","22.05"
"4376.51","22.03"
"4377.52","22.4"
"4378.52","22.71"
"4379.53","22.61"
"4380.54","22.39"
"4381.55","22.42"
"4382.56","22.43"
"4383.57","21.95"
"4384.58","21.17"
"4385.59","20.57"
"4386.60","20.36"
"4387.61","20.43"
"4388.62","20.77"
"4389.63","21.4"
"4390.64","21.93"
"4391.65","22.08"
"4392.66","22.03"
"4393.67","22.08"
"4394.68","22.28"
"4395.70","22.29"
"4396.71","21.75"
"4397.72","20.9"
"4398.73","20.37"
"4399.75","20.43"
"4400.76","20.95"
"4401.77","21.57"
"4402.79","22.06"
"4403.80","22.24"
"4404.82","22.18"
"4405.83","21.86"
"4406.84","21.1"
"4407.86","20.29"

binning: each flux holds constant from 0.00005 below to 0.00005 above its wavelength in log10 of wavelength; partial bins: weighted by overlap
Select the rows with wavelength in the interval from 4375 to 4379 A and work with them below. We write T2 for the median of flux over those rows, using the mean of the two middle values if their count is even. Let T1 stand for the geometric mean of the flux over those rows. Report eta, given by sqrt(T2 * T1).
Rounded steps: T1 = 22.3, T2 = 22.2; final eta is 22.3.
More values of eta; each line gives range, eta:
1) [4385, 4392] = 20.9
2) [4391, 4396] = 22.1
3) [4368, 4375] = 22.4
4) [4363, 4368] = 22.7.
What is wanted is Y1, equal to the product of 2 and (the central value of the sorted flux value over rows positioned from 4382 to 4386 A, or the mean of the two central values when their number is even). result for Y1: 43.1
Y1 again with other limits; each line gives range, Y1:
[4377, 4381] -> 45.0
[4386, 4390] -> 41.2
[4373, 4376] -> 44.6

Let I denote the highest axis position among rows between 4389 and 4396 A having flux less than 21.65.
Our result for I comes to 4389.63 A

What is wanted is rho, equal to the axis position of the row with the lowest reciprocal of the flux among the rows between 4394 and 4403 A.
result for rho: 4395.70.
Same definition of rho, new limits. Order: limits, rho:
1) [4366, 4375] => 4368.45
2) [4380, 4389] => 4382.56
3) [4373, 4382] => 4378.52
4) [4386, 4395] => 4394.68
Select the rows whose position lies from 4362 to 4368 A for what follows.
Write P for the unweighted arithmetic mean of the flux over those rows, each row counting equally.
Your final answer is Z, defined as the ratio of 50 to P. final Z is 2.20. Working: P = 22.7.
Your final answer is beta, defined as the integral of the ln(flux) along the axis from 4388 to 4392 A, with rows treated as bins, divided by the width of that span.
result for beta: 3.07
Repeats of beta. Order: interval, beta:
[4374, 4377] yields 3.09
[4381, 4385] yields 3.09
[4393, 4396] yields 3.10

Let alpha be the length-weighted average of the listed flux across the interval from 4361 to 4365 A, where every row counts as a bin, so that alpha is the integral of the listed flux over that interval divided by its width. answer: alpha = 22.5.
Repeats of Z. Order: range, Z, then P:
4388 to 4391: 2.34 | 21.4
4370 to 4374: 2.24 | 22.3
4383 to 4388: 2.39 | 20.9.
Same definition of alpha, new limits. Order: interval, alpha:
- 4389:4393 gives 21.8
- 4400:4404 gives 21.6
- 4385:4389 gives 20.5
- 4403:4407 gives 22.0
